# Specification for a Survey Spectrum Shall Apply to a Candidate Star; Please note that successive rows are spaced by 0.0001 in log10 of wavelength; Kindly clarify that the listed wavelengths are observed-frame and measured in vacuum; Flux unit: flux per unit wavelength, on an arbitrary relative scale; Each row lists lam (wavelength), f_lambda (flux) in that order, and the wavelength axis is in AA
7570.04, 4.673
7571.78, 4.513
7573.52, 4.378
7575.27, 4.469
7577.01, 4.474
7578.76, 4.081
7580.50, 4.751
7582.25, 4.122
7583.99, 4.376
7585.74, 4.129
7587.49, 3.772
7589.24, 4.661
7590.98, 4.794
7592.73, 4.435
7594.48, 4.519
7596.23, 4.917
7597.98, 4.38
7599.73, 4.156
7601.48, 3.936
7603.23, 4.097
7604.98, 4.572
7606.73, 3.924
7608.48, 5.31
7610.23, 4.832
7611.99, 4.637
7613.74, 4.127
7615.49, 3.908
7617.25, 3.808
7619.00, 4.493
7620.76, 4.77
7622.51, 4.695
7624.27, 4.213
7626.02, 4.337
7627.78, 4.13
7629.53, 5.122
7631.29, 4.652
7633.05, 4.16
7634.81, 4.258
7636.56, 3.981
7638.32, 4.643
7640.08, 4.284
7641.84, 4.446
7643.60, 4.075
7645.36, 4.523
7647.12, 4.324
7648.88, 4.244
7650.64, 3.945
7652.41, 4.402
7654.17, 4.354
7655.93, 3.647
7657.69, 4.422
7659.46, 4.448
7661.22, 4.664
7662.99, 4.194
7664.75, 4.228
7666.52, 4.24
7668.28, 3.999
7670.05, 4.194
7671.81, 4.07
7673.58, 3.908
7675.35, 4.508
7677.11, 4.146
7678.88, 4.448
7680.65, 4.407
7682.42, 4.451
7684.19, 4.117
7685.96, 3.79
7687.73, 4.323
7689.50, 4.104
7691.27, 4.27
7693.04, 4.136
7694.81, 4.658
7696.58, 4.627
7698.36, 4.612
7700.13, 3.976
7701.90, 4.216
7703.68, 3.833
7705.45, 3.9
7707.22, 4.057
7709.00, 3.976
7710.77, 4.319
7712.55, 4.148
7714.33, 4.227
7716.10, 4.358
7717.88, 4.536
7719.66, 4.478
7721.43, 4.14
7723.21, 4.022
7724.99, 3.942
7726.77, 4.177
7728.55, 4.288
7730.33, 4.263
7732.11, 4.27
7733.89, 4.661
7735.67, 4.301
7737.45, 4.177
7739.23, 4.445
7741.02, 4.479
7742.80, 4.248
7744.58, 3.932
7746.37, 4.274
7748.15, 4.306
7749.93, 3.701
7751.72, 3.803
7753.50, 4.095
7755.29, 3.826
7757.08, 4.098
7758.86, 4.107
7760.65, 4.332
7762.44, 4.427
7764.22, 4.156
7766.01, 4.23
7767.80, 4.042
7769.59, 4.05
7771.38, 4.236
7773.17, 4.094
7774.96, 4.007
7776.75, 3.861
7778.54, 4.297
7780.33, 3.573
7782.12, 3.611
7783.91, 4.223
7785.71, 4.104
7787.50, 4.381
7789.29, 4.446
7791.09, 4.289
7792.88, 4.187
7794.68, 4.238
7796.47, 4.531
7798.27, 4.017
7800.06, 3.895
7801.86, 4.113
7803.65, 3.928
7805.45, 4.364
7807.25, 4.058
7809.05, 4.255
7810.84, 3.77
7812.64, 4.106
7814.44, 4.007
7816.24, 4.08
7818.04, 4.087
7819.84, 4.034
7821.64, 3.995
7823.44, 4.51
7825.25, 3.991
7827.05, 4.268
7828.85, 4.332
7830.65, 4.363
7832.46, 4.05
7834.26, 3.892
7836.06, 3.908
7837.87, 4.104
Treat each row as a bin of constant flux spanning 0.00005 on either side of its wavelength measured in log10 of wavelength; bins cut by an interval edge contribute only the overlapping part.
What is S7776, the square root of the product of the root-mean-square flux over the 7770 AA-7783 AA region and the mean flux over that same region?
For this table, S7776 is 3.96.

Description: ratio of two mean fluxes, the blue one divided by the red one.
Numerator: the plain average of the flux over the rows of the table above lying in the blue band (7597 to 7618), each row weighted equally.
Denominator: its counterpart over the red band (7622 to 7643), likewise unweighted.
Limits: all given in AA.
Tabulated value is 0.98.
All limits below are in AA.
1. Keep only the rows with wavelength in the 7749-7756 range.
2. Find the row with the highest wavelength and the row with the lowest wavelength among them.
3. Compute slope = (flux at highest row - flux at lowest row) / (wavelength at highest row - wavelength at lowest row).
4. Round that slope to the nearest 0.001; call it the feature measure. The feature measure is 0.023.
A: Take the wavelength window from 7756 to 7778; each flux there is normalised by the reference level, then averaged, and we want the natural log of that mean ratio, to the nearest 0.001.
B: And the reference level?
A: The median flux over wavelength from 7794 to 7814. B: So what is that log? 0.007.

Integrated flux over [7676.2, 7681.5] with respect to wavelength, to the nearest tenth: 23.0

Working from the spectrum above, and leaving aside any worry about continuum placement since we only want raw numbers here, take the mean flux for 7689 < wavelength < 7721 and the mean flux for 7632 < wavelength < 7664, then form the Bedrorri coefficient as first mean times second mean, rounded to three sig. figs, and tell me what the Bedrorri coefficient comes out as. 18.2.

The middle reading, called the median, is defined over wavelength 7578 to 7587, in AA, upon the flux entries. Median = 4.13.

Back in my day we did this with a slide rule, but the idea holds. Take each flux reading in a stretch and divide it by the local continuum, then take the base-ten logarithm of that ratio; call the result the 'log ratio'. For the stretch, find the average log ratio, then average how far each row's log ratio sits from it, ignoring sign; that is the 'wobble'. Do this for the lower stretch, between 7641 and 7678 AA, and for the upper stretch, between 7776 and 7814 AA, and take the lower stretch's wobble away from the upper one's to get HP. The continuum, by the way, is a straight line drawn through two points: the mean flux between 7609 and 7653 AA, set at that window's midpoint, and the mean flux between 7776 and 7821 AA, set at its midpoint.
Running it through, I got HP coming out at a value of 0.003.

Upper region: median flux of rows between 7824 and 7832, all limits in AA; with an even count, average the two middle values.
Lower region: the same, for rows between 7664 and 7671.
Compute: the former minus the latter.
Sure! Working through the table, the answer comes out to 0.1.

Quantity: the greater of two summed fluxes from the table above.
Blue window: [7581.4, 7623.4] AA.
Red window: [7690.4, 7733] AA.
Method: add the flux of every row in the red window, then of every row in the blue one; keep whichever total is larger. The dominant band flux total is 105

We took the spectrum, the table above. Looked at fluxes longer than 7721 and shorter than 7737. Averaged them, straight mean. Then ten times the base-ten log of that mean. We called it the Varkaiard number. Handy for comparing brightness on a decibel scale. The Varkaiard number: 6.26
